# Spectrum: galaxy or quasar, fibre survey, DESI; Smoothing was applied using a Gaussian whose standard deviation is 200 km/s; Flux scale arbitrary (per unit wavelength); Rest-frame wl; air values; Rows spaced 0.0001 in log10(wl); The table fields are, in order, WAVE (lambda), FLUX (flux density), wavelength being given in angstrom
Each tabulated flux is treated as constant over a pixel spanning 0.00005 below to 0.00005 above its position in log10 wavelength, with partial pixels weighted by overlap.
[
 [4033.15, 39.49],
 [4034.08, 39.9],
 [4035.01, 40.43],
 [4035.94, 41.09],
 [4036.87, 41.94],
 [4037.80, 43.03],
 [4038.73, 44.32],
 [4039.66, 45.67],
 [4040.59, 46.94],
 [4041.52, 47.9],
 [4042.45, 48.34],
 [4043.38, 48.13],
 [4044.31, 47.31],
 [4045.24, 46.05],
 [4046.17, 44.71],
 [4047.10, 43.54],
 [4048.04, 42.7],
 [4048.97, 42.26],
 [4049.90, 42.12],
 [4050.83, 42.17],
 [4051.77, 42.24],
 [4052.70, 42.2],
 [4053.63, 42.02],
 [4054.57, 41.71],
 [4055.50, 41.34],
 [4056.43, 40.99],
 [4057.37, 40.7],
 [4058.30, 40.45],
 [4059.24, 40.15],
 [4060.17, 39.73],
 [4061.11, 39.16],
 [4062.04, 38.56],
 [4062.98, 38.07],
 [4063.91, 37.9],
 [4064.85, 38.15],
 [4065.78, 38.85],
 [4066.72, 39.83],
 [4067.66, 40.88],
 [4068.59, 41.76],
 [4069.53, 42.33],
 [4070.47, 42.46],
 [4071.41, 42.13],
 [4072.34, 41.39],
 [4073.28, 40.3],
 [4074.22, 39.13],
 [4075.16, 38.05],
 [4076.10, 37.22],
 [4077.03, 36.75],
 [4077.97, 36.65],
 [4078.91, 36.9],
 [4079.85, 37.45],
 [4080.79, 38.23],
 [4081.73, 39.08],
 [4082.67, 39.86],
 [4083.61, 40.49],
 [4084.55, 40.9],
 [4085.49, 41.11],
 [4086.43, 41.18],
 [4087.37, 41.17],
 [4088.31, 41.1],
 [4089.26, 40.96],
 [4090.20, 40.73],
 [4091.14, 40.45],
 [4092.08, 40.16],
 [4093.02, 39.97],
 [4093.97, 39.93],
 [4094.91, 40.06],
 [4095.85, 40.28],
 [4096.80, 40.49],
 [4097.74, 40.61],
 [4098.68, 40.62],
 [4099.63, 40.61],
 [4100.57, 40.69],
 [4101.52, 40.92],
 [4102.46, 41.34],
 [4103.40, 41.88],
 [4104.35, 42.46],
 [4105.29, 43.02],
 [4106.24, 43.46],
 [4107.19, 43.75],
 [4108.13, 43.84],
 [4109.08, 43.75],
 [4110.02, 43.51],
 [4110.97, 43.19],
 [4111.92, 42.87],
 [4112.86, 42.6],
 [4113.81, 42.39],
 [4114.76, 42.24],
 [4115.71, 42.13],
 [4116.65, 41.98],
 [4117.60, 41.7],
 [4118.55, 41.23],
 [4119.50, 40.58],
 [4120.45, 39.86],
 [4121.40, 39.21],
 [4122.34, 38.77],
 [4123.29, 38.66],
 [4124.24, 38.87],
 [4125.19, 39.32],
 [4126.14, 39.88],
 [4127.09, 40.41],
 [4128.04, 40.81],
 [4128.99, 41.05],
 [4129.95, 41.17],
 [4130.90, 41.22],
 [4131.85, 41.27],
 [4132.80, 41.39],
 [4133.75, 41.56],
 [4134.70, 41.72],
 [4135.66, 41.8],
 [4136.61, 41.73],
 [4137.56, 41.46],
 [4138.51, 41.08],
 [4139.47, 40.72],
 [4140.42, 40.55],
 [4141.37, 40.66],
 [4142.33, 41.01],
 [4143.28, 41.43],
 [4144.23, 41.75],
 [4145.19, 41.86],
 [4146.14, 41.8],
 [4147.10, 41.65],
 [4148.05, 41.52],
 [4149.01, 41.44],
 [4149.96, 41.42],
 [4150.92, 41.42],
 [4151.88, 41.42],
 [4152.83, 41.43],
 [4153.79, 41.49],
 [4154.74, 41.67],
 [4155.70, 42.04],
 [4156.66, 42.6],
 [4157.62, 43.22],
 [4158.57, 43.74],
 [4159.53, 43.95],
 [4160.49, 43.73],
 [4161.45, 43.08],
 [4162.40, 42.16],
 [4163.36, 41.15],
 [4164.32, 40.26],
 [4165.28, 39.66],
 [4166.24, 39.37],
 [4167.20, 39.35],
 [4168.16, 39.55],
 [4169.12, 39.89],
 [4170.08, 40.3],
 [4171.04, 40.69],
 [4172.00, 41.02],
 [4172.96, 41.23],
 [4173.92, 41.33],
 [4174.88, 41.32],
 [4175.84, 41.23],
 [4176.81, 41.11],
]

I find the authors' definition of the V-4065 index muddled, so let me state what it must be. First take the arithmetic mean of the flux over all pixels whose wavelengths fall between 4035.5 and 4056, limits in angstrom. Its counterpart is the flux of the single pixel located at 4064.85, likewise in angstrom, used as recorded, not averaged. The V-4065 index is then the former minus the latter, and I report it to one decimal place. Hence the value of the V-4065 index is 5.8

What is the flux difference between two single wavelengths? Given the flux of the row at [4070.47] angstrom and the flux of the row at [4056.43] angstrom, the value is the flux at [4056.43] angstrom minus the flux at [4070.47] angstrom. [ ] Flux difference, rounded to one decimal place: -1.5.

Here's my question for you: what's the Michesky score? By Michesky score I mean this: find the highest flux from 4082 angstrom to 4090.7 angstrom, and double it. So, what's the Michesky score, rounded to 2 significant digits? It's 82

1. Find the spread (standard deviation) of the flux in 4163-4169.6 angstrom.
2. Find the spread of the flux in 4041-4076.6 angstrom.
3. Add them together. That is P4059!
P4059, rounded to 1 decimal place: 3.5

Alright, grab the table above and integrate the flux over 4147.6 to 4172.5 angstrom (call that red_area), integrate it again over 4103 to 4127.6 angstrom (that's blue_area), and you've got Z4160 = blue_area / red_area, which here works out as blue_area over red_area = 0.99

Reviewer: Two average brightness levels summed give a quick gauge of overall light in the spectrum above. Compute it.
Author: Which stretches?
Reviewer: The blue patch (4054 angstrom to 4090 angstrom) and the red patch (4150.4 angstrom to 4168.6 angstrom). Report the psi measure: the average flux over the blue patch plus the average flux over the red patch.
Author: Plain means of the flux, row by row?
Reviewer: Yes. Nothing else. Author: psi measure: 81.5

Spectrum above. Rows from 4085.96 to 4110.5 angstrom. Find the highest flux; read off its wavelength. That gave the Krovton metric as 4108.13 angstrom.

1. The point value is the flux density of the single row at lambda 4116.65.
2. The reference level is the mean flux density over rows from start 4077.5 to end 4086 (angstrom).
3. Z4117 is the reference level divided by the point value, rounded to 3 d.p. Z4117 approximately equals 0.928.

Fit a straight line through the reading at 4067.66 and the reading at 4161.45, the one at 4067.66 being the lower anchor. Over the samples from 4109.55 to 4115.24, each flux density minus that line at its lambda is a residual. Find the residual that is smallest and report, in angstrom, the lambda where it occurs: 4114.76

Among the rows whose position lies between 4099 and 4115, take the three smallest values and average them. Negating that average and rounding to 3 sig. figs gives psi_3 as -40.7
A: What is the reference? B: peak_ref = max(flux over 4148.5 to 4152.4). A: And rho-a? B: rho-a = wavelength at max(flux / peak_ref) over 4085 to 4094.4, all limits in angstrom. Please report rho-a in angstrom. 4086.43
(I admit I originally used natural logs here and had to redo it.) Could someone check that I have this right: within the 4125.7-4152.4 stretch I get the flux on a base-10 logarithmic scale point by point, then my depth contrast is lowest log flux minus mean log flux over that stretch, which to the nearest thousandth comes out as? -0.015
